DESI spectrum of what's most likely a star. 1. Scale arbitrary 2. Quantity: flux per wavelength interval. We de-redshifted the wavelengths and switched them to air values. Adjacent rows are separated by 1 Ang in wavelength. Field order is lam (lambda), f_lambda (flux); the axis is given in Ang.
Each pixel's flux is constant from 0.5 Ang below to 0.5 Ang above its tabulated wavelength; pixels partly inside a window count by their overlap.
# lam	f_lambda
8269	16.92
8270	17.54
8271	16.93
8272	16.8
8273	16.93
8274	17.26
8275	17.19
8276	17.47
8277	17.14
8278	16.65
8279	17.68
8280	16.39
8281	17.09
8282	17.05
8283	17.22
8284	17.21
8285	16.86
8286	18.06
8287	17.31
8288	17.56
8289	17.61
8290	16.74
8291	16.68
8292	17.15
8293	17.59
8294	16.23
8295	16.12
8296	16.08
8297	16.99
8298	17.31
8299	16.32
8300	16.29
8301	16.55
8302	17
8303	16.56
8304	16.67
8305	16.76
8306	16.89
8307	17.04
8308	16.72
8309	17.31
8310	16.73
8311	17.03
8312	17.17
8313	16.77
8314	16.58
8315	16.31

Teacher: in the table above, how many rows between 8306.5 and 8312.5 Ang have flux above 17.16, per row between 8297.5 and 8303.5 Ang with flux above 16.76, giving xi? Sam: 1.0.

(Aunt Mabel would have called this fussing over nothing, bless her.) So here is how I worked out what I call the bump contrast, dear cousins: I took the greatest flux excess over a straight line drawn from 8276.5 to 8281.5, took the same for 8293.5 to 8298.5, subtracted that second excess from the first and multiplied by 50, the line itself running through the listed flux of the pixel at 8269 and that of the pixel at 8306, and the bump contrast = 18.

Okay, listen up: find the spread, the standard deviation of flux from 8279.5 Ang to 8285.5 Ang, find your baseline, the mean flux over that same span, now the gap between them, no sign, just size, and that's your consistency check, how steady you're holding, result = 16.7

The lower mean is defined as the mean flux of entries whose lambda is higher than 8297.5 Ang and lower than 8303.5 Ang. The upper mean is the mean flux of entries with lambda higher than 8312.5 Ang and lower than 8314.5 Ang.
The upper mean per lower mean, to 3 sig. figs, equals 1.00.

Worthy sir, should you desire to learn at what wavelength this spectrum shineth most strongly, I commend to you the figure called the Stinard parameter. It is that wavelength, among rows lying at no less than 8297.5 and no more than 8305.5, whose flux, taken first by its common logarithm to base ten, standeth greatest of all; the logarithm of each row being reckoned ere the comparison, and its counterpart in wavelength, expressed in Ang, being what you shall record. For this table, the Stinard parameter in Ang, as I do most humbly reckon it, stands 8298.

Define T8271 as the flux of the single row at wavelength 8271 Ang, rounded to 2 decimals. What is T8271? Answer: 16.93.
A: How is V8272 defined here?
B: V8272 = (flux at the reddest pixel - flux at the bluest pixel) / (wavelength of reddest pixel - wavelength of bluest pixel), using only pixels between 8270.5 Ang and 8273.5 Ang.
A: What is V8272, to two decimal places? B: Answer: 0.00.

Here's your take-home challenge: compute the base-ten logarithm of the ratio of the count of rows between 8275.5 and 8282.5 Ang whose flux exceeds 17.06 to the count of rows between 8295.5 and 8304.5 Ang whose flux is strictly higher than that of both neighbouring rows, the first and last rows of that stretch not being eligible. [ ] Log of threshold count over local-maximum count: 0.30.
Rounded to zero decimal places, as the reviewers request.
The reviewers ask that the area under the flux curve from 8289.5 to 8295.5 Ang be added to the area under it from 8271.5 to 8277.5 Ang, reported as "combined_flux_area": 203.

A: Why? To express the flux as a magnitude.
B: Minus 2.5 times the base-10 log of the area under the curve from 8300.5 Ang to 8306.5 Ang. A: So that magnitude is -5.00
